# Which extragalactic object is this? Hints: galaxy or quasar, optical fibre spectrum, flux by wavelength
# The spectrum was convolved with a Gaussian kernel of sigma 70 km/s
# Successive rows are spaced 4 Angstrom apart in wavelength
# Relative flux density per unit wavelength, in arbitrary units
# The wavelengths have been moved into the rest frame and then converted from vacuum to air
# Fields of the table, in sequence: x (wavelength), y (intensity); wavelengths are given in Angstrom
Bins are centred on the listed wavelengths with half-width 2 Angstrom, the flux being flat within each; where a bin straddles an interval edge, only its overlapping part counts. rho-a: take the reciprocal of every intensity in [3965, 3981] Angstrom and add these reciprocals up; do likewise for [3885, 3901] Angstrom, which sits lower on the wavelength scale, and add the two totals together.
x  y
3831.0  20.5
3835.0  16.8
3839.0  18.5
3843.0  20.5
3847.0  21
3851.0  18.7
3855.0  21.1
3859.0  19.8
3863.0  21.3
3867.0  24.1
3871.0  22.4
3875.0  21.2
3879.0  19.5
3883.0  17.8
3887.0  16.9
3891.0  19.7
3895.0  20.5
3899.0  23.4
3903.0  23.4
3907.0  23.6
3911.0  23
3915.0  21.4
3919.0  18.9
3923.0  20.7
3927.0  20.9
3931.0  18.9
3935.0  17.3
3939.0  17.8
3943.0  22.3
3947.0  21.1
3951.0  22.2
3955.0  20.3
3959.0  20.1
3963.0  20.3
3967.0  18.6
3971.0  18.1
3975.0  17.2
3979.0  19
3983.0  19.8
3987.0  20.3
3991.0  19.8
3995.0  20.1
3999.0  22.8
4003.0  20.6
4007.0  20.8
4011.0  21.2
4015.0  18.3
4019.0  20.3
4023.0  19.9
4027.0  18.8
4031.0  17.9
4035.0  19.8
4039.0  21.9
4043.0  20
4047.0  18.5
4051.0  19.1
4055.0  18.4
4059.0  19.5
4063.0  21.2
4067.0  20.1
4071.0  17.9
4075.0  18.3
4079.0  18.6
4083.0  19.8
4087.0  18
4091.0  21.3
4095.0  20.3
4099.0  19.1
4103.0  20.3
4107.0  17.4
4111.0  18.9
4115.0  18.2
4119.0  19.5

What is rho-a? 0.421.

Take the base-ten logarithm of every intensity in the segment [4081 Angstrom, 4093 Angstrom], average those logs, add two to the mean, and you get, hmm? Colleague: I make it 3.29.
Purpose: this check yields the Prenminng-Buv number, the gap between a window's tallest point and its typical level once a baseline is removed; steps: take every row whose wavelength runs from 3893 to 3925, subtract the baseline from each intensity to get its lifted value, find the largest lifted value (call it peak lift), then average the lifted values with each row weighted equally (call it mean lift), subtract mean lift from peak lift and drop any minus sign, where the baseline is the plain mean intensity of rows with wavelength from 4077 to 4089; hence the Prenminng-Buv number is 1.74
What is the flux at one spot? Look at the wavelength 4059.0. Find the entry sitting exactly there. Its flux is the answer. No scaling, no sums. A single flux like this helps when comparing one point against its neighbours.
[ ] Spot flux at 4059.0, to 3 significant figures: 19.5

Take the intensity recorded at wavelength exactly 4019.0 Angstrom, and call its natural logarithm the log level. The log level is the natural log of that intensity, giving 3.01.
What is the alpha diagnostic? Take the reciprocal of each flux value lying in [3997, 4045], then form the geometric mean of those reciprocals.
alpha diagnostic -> 0.0496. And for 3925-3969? 0.0502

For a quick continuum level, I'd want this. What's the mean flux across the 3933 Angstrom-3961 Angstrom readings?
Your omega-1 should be 20.2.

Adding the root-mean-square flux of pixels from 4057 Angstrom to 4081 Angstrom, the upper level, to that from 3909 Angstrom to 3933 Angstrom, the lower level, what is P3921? 40.0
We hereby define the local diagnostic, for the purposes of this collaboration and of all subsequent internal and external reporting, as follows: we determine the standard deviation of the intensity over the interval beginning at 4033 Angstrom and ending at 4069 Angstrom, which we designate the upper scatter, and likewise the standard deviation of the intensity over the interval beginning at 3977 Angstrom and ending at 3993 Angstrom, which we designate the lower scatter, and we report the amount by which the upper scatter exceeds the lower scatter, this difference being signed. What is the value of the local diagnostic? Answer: 0.6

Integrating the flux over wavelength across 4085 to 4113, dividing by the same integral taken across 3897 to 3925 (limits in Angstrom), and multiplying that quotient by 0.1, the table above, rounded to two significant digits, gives 0.088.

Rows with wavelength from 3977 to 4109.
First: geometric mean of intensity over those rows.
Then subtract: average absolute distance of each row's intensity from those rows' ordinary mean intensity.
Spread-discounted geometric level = 18.6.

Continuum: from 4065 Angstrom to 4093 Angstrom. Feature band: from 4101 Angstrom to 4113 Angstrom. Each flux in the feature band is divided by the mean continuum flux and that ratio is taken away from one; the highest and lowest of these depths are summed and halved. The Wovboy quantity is 0.015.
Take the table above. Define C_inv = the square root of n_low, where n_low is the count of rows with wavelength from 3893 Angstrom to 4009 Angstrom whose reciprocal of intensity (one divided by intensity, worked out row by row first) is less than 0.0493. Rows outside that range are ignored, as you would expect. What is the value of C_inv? 4.1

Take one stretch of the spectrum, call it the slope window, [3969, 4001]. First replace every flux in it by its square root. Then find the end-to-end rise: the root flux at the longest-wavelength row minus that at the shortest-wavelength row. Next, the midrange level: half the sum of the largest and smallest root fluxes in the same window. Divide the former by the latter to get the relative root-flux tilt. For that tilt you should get 0.12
